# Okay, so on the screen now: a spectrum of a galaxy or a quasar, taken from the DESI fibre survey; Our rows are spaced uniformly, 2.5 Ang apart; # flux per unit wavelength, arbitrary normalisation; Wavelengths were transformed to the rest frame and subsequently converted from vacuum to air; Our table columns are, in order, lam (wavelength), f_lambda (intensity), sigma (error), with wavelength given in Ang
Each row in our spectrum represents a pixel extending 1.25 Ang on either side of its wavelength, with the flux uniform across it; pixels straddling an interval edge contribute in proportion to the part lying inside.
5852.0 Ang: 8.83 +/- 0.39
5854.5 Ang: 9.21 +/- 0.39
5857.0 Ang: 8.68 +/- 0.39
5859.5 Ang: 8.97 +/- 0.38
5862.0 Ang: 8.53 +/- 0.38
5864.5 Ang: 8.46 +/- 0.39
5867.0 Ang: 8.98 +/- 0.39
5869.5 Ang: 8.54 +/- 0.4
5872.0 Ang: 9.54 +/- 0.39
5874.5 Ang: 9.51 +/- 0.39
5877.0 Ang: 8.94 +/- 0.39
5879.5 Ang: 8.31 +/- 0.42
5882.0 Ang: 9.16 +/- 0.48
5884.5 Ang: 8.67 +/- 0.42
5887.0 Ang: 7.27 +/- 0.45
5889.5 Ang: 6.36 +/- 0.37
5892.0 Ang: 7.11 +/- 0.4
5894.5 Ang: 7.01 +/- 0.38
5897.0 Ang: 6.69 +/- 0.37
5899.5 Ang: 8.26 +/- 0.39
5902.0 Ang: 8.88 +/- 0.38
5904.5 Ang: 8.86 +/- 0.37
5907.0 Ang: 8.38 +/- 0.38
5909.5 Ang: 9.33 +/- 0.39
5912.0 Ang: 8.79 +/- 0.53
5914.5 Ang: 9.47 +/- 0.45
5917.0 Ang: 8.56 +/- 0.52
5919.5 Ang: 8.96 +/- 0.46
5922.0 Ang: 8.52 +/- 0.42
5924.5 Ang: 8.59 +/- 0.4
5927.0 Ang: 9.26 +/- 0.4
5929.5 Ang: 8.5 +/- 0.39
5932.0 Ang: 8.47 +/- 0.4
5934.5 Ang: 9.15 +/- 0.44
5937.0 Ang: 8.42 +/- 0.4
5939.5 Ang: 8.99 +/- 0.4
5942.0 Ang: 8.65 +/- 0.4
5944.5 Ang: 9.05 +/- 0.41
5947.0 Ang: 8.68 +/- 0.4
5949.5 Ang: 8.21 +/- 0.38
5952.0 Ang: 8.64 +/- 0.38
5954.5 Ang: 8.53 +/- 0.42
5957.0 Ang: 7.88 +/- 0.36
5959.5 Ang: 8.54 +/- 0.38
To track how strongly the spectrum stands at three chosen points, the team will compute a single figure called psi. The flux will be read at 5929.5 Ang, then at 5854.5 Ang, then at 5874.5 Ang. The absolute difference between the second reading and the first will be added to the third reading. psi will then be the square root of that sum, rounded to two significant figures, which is 3.2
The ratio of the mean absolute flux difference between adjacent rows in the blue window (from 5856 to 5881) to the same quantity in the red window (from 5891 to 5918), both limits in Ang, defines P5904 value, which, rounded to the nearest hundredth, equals 0.72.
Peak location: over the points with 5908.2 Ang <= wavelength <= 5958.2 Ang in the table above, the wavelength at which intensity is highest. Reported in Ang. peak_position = 5914.5 Ang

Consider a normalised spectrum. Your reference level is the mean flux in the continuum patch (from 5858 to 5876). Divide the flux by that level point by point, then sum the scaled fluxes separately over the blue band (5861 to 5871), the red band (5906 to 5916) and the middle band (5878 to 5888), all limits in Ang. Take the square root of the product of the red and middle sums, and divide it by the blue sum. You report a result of 1.00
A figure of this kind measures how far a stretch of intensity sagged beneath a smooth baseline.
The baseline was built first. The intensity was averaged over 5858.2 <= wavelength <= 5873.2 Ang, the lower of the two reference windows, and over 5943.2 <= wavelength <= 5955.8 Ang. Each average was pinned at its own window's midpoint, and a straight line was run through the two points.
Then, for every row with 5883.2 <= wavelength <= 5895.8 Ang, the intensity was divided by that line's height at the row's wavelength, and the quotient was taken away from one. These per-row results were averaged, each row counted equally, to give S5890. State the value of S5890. 0.17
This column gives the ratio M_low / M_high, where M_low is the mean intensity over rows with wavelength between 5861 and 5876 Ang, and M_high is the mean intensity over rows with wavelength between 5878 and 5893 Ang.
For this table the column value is 1.1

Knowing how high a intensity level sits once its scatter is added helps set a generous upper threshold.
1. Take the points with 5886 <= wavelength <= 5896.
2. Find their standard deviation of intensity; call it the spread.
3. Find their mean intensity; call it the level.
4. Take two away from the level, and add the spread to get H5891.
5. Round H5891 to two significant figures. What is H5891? 5.3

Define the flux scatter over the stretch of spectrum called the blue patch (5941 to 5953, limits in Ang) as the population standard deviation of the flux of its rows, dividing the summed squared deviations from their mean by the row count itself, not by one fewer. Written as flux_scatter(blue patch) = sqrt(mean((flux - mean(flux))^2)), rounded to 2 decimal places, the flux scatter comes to 0.27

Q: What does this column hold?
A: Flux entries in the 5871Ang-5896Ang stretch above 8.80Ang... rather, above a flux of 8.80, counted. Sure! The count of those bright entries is 4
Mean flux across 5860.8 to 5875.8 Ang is 8.9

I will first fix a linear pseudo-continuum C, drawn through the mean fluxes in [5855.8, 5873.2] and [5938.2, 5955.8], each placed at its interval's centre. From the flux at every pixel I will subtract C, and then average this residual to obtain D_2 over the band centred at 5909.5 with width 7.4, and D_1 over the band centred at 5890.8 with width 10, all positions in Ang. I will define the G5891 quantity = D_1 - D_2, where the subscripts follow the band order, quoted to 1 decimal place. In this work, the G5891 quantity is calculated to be -1.9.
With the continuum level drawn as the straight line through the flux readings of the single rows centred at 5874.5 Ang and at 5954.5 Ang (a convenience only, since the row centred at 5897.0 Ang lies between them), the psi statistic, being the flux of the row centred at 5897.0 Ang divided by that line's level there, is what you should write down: 0.72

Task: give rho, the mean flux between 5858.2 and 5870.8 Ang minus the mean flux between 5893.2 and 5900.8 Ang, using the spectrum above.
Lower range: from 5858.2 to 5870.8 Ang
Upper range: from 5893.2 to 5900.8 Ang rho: 1.4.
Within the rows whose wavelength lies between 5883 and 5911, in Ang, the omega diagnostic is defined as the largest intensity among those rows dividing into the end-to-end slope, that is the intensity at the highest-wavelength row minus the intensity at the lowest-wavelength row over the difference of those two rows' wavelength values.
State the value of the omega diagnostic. 0.0028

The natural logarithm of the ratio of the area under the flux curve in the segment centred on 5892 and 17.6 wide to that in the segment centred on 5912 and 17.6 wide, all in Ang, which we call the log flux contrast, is -0.19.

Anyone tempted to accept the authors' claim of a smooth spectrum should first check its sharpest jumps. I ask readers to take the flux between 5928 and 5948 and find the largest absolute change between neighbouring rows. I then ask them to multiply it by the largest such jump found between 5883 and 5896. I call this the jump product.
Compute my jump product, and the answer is 1.0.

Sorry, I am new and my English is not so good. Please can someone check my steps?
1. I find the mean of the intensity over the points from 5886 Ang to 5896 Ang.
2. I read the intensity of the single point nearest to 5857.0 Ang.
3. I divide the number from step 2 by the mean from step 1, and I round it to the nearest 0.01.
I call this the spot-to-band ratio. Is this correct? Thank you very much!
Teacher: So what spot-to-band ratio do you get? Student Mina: 1.25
